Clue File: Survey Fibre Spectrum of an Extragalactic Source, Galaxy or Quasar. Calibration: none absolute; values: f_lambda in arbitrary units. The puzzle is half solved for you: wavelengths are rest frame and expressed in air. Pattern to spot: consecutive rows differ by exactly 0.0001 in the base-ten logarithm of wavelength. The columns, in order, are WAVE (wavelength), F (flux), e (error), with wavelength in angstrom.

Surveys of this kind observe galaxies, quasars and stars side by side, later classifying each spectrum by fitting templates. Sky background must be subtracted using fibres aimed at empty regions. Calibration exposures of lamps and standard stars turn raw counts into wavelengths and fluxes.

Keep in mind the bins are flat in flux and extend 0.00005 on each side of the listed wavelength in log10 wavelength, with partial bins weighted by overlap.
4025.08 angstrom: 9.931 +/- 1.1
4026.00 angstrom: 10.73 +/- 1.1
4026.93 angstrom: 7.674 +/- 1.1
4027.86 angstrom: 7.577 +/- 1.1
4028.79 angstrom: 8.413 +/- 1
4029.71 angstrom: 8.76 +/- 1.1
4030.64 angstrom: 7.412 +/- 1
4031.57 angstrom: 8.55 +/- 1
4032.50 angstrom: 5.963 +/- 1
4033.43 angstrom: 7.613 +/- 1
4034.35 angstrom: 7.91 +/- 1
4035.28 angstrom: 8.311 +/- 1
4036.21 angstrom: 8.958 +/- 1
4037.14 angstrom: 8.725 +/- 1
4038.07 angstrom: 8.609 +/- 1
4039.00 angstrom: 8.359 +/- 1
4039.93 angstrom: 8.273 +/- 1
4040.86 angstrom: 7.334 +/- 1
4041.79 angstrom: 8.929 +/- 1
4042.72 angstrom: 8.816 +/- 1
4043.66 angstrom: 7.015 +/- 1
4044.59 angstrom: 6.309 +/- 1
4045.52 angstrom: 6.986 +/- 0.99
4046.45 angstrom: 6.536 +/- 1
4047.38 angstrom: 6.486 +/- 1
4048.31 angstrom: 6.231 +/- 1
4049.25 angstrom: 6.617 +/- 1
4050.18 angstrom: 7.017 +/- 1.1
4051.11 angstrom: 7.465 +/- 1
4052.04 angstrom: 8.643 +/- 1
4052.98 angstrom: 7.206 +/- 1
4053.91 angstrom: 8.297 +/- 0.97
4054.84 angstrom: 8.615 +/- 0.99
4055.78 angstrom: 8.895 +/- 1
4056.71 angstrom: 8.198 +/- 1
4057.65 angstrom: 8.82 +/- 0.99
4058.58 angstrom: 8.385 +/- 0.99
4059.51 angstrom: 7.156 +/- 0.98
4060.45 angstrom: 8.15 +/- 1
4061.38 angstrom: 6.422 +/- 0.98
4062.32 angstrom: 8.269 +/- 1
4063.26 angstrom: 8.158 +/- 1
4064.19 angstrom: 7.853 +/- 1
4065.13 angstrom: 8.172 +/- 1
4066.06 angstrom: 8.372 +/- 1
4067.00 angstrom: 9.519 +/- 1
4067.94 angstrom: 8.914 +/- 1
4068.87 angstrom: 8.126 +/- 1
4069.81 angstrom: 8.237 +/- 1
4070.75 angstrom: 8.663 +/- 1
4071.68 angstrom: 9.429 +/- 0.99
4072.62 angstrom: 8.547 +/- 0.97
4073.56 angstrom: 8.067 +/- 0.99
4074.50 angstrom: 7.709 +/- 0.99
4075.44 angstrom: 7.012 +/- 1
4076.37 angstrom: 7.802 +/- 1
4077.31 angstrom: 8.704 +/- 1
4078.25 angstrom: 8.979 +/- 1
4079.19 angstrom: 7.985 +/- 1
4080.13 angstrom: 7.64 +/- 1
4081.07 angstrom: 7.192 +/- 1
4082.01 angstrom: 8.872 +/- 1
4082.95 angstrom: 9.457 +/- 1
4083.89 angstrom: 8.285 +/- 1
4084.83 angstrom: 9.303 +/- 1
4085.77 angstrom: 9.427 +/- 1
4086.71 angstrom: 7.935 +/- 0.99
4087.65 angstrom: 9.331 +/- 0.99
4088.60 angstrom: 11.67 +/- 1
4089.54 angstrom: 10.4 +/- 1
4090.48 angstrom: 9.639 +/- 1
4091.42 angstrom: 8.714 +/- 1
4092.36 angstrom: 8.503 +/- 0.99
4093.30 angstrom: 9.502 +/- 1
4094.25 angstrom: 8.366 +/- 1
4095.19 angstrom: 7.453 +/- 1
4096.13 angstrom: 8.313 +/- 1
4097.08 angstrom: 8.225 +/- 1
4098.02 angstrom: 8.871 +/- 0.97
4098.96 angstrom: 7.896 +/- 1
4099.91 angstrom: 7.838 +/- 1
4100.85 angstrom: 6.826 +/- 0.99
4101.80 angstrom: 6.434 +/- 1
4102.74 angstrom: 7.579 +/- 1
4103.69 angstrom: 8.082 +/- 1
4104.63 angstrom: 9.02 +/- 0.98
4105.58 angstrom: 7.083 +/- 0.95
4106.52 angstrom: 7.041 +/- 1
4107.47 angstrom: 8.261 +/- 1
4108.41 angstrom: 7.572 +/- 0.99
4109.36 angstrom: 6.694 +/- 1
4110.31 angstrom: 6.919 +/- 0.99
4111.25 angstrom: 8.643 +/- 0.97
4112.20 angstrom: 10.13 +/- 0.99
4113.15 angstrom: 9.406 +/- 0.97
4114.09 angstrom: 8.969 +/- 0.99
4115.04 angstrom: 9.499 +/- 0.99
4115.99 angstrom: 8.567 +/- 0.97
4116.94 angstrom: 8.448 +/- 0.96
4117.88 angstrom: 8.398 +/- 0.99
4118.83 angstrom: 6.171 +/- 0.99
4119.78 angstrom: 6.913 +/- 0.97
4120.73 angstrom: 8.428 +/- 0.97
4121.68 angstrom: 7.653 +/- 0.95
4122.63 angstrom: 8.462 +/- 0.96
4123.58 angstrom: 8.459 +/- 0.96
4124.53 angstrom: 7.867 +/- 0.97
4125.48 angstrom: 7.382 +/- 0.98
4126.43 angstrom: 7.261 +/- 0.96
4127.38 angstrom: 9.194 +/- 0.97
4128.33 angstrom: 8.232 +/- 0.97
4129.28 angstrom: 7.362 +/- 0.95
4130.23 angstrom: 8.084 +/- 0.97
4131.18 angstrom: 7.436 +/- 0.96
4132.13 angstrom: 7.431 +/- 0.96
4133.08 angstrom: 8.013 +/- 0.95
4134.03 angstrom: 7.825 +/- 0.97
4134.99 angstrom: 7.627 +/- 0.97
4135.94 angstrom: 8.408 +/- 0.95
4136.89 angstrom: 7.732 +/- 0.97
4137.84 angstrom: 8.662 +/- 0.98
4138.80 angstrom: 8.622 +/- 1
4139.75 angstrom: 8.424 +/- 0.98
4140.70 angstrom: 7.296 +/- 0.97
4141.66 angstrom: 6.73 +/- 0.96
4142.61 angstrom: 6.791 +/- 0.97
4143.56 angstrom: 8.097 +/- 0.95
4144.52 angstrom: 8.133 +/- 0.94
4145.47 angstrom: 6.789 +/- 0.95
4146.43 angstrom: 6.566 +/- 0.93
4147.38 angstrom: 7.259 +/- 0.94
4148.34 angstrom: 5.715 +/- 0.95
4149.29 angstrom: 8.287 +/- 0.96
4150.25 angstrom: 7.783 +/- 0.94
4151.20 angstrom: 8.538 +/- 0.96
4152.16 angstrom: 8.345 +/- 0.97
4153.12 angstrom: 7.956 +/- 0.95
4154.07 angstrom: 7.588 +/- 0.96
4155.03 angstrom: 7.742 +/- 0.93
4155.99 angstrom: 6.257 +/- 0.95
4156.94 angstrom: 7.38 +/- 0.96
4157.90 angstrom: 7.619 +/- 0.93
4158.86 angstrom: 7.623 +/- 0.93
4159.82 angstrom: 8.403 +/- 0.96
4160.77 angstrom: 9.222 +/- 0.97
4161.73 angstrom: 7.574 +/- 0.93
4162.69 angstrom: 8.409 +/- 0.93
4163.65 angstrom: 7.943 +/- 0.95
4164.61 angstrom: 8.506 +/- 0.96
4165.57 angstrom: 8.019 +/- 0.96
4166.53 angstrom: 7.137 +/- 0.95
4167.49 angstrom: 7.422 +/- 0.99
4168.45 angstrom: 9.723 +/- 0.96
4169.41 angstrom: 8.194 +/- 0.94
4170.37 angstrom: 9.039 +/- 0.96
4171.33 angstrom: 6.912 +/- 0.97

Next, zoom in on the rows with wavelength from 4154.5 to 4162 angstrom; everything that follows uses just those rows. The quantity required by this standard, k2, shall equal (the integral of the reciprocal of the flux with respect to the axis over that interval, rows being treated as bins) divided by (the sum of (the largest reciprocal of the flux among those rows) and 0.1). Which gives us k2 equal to 3.77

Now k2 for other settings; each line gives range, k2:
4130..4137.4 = 4.05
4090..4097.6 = 3.80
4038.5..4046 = 3.79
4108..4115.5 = 3.62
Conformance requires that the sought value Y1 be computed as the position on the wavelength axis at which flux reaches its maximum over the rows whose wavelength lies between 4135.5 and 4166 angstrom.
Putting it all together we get 4160.77 angstrom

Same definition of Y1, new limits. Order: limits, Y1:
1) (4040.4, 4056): 4041.79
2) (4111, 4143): 4112.20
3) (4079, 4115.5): 4088.60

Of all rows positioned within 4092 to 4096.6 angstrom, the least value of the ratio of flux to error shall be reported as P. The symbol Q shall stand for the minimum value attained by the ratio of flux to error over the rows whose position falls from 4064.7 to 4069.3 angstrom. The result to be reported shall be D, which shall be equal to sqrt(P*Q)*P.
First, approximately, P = 7.45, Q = 8.1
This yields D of 58.0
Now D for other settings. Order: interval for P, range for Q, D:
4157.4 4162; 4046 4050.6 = 58.0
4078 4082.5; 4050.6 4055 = 51.8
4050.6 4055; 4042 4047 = 48.6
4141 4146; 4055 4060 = 50.1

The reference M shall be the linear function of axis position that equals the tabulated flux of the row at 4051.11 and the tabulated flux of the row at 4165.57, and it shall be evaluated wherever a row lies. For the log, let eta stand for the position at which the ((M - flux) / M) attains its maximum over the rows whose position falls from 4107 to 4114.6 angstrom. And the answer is 4109.36 angstrom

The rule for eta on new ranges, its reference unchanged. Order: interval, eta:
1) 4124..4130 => 4126.43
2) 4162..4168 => 4166.53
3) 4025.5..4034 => 4032.50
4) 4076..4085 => 4081.07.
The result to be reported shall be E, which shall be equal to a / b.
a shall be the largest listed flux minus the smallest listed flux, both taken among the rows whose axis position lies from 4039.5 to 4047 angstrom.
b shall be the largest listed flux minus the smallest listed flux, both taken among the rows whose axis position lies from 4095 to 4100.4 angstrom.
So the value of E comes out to 1.8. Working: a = 2.62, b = 1.4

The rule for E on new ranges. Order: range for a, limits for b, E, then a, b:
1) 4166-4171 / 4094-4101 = 1.3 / 2.59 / 2.0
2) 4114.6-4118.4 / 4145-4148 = 1.6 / 1.10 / 0.7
